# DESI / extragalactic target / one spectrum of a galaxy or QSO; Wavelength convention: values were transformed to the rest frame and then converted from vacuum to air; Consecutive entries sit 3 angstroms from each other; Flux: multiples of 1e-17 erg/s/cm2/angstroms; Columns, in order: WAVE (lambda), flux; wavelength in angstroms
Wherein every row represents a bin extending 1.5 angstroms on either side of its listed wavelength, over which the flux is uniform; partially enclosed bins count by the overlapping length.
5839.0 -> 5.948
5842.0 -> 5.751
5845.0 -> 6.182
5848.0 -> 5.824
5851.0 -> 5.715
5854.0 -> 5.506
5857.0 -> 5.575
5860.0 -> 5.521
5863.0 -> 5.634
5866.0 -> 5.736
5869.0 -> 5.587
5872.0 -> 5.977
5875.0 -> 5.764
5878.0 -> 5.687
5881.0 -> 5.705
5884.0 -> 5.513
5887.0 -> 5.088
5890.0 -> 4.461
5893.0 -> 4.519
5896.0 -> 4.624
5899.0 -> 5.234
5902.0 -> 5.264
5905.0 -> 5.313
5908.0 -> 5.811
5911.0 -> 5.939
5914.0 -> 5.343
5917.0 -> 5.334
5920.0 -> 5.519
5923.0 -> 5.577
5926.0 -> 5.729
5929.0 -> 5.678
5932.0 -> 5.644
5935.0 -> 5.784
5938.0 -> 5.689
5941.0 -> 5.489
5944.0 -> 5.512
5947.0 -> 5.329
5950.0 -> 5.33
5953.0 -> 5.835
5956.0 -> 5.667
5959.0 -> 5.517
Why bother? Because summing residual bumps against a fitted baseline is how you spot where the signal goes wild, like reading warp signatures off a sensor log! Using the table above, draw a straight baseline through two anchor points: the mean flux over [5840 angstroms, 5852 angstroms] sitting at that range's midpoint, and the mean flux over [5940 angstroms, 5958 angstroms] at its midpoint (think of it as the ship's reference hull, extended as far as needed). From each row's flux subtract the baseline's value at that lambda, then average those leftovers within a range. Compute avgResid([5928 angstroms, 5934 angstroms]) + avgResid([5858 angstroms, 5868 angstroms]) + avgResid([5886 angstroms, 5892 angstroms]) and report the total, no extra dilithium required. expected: -1.1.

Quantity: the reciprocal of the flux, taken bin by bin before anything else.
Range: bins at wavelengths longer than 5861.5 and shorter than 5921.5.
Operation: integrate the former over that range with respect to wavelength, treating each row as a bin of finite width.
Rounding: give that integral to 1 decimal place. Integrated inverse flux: 11.2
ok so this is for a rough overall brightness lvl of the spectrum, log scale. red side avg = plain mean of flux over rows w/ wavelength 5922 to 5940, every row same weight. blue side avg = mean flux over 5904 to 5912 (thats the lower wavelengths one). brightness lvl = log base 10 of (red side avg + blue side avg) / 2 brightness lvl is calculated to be 0.755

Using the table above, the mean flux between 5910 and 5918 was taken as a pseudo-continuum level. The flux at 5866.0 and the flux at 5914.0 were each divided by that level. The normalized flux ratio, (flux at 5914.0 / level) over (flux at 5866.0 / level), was 0.931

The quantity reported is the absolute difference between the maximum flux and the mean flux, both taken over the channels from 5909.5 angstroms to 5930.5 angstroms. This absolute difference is 0.35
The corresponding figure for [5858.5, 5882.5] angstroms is 0.28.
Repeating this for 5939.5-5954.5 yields 0.34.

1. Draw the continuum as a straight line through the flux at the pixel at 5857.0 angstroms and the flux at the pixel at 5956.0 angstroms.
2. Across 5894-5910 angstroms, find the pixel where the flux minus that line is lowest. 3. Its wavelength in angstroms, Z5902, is 5896.0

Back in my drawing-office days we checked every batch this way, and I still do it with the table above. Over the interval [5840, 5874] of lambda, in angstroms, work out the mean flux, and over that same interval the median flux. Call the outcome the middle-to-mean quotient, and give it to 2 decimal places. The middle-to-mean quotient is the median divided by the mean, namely 1.00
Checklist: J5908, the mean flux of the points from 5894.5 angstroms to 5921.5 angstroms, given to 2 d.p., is 5.38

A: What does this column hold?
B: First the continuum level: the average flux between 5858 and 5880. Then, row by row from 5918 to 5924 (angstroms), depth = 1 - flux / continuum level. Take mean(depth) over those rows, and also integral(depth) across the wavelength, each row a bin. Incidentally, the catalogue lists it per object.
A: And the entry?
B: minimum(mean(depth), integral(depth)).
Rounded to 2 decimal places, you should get 0.03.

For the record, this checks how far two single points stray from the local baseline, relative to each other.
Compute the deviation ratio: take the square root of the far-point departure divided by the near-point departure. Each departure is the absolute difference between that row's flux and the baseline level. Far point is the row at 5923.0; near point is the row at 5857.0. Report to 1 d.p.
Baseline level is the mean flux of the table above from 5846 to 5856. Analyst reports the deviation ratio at 1.0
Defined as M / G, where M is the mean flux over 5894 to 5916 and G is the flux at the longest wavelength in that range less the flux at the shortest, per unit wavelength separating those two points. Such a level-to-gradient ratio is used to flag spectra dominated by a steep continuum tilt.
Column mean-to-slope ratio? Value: 134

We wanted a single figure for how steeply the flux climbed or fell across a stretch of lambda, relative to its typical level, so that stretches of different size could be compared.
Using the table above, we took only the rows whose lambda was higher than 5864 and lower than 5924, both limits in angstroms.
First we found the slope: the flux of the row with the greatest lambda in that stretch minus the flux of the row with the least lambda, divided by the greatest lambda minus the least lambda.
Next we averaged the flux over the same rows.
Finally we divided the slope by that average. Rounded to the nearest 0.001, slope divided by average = -0.001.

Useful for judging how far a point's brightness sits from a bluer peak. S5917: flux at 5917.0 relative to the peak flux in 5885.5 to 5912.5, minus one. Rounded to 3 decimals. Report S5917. -0.102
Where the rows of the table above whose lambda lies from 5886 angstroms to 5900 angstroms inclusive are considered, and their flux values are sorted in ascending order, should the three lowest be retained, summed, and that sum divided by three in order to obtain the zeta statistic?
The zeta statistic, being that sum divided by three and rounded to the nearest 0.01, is 4.53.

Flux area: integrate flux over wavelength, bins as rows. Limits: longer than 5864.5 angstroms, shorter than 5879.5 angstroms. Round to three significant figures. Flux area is 86.3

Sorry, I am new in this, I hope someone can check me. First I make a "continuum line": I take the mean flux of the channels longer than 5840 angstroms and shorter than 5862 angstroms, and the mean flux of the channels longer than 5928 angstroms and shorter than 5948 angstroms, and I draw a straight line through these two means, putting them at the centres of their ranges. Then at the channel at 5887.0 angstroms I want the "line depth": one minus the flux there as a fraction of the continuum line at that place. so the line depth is 0.10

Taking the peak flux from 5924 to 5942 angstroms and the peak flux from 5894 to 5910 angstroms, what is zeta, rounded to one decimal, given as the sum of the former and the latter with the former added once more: 17.4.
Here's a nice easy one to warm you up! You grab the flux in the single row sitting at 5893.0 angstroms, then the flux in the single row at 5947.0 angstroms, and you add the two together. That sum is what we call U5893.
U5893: 9.8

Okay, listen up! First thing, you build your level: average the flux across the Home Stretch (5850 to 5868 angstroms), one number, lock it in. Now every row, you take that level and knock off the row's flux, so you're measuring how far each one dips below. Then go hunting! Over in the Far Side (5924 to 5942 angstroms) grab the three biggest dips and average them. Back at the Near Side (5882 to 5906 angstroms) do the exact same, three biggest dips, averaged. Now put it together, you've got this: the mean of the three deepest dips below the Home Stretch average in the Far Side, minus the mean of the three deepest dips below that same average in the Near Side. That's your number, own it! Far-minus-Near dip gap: -1.1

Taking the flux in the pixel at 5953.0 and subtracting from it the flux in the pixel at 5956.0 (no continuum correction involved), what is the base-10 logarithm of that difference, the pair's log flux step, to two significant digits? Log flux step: -0.77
